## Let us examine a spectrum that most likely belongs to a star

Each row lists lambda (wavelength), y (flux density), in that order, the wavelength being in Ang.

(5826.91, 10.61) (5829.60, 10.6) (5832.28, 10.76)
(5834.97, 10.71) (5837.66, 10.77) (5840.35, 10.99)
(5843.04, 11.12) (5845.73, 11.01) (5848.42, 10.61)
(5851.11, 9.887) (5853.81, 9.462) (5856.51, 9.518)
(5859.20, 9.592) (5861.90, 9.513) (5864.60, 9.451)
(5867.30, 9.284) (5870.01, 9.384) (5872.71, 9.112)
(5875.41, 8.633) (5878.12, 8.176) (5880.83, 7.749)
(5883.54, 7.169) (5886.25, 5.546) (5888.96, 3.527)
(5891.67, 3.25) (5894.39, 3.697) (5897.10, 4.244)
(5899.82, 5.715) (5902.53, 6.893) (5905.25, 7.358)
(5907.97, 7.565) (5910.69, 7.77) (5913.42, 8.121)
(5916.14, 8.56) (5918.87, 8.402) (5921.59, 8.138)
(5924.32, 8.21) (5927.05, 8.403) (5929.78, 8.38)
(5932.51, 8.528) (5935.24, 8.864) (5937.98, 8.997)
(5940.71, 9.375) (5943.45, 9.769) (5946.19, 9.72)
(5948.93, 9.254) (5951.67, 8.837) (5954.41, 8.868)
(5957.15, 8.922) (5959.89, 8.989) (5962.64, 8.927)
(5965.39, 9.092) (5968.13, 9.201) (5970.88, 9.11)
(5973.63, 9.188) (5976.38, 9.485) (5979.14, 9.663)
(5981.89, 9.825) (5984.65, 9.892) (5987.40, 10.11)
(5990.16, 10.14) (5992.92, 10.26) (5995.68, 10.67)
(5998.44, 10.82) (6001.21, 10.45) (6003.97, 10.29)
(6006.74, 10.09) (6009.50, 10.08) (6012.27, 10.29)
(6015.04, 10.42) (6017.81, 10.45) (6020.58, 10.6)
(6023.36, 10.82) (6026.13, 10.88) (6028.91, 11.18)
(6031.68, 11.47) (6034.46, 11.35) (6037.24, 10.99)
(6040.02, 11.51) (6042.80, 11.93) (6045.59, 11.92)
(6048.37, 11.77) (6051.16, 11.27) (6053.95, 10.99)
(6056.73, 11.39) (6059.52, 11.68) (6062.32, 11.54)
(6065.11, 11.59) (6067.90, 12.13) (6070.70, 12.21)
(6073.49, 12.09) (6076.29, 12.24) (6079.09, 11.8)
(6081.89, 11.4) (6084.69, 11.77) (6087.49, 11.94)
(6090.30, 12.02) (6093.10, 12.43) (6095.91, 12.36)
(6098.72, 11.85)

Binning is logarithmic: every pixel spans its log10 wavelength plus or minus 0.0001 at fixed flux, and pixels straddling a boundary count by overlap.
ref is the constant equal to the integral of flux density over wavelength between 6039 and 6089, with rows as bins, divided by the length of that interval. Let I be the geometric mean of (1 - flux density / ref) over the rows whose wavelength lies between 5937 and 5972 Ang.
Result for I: 0.22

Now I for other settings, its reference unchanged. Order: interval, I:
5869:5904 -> 0.42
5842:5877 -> 0.15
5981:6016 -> 0.12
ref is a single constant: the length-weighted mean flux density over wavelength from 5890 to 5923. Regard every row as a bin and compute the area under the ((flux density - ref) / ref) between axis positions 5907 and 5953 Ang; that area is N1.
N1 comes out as 14 Ang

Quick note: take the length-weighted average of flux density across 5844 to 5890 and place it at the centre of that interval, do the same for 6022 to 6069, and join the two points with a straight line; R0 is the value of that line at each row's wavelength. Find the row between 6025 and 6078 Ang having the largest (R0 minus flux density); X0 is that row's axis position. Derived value 6053.95 Ang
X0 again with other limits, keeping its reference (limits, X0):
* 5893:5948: 5894.39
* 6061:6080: 6062.32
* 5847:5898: 5891.67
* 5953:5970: 5962.64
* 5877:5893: 5891.67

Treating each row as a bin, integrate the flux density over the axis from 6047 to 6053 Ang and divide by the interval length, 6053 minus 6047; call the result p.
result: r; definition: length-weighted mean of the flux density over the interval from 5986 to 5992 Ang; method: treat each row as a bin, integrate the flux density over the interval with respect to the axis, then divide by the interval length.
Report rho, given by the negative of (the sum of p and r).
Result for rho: -22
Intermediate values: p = 11.5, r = 10.1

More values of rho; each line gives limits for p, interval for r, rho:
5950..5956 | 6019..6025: -20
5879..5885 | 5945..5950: -17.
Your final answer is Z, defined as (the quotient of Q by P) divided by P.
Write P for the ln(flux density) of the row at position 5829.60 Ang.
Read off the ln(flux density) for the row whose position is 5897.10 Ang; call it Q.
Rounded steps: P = 2.36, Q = 1.4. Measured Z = 0.26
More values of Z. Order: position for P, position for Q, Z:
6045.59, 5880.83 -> 0.33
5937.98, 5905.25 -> 0.41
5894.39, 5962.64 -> 1.28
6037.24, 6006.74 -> 0.40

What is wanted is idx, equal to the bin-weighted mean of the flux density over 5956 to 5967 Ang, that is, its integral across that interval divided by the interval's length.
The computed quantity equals 9.0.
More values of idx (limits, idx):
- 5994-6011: 10.4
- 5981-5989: 10.0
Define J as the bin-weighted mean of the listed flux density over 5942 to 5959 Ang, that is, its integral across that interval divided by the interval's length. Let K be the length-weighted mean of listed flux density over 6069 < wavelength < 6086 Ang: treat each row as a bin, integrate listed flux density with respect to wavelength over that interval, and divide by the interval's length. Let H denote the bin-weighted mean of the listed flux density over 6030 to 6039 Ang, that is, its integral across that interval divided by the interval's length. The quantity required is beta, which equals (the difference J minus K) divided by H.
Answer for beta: -0.2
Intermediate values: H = 11.3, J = 9.2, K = 11.9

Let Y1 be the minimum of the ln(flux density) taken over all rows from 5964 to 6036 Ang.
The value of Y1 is 2.21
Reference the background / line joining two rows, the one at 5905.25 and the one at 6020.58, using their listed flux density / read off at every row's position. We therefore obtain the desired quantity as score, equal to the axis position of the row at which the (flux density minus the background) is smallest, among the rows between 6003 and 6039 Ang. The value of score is 6009.50 Ang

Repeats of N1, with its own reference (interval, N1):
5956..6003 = 22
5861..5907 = 2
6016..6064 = 34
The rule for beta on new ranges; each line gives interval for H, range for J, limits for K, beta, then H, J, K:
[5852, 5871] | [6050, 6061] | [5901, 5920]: 0.4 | 9.5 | 11.3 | 7.8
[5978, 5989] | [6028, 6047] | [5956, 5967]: 0.3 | 9.9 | 11.5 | 9.0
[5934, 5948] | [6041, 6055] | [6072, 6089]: 0.0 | 9.3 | 11.6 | 11.9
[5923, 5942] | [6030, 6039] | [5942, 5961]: 0.2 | 8.7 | 11.3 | 9.2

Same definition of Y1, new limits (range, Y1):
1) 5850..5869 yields 2.23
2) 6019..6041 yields 2.36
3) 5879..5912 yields 1.18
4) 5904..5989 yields 2.00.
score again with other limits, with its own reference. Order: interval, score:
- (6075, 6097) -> 6081.89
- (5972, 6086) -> 6081.89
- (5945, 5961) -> 5959.89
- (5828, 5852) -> 5851.11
